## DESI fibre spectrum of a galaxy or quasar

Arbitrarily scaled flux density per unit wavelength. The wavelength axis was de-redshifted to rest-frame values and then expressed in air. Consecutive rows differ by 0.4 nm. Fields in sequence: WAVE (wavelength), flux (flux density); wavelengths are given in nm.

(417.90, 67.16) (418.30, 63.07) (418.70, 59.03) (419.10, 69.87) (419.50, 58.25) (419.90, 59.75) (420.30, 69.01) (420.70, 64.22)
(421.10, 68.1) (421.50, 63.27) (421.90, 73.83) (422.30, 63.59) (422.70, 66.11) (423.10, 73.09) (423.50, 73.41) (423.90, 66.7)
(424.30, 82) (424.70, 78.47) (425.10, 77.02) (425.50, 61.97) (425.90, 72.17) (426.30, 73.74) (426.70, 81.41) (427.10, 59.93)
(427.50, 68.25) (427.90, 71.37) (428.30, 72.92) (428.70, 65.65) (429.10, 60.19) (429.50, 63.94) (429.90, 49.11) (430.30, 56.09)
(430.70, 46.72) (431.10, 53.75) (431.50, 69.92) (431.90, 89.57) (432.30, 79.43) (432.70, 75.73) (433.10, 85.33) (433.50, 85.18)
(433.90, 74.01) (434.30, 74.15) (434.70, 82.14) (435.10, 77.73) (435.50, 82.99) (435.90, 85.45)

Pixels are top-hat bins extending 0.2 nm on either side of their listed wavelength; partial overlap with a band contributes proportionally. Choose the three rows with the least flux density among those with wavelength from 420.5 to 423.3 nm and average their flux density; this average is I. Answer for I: 64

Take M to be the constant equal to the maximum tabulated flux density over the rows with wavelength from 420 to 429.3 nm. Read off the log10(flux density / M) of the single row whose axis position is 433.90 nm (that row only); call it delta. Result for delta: -0.045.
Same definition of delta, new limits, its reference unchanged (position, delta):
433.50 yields 0.017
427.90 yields -0.060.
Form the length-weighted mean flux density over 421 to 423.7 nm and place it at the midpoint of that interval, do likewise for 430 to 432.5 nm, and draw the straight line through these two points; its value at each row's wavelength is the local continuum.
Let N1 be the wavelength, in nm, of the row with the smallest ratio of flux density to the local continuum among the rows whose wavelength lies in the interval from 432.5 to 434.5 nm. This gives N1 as 433.90 nm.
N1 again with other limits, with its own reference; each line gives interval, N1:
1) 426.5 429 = 427.10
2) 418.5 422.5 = 419.50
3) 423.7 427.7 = 427.10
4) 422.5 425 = 422.70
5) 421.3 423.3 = 421.50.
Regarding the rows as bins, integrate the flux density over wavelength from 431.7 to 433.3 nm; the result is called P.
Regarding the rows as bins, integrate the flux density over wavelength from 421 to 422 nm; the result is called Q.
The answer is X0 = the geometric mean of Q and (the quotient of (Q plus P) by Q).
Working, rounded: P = 132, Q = 68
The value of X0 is 14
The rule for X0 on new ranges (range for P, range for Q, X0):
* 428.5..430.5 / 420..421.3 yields 14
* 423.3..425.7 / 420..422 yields 18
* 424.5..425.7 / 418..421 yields 17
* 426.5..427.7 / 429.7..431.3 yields 13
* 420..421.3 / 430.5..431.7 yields 12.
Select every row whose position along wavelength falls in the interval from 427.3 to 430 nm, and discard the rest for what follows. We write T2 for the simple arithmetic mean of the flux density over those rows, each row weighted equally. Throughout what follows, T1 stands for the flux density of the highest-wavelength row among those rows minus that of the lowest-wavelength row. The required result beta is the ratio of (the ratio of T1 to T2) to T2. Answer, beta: -0.0046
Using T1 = -19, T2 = 64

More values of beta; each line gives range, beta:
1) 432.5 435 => 0.0010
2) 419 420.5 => -0.0002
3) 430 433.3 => 0.0060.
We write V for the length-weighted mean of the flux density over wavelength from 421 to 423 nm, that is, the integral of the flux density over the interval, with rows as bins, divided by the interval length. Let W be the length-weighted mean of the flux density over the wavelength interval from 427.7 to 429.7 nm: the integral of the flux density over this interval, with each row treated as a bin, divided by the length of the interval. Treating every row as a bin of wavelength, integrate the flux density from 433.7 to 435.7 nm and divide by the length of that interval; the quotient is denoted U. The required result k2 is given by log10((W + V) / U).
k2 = 0.23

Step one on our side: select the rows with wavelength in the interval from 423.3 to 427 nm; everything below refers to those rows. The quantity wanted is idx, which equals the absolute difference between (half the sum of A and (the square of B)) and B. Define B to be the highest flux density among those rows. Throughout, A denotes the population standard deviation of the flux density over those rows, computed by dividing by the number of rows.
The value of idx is 3283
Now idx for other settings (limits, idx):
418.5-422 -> 2654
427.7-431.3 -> 2590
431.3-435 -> 3925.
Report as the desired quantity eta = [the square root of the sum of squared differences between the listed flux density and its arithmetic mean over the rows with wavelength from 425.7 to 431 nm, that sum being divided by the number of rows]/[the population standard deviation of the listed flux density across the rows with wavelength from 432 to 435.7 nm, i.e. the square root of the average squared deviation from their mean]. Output 2.3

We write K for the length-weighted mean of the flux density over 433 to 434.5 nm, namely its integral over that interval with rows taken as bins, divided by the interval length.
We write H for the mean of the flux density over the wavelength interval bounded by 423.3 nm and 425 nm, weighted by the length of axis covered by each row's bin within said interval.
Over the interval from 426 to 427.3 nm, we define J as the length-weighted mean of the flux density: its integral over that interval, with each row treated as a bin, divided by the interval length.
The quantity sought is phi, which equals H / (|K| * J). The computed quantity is 0.0132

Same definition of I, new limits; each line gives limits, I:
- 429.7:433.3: 50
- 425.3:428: 63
